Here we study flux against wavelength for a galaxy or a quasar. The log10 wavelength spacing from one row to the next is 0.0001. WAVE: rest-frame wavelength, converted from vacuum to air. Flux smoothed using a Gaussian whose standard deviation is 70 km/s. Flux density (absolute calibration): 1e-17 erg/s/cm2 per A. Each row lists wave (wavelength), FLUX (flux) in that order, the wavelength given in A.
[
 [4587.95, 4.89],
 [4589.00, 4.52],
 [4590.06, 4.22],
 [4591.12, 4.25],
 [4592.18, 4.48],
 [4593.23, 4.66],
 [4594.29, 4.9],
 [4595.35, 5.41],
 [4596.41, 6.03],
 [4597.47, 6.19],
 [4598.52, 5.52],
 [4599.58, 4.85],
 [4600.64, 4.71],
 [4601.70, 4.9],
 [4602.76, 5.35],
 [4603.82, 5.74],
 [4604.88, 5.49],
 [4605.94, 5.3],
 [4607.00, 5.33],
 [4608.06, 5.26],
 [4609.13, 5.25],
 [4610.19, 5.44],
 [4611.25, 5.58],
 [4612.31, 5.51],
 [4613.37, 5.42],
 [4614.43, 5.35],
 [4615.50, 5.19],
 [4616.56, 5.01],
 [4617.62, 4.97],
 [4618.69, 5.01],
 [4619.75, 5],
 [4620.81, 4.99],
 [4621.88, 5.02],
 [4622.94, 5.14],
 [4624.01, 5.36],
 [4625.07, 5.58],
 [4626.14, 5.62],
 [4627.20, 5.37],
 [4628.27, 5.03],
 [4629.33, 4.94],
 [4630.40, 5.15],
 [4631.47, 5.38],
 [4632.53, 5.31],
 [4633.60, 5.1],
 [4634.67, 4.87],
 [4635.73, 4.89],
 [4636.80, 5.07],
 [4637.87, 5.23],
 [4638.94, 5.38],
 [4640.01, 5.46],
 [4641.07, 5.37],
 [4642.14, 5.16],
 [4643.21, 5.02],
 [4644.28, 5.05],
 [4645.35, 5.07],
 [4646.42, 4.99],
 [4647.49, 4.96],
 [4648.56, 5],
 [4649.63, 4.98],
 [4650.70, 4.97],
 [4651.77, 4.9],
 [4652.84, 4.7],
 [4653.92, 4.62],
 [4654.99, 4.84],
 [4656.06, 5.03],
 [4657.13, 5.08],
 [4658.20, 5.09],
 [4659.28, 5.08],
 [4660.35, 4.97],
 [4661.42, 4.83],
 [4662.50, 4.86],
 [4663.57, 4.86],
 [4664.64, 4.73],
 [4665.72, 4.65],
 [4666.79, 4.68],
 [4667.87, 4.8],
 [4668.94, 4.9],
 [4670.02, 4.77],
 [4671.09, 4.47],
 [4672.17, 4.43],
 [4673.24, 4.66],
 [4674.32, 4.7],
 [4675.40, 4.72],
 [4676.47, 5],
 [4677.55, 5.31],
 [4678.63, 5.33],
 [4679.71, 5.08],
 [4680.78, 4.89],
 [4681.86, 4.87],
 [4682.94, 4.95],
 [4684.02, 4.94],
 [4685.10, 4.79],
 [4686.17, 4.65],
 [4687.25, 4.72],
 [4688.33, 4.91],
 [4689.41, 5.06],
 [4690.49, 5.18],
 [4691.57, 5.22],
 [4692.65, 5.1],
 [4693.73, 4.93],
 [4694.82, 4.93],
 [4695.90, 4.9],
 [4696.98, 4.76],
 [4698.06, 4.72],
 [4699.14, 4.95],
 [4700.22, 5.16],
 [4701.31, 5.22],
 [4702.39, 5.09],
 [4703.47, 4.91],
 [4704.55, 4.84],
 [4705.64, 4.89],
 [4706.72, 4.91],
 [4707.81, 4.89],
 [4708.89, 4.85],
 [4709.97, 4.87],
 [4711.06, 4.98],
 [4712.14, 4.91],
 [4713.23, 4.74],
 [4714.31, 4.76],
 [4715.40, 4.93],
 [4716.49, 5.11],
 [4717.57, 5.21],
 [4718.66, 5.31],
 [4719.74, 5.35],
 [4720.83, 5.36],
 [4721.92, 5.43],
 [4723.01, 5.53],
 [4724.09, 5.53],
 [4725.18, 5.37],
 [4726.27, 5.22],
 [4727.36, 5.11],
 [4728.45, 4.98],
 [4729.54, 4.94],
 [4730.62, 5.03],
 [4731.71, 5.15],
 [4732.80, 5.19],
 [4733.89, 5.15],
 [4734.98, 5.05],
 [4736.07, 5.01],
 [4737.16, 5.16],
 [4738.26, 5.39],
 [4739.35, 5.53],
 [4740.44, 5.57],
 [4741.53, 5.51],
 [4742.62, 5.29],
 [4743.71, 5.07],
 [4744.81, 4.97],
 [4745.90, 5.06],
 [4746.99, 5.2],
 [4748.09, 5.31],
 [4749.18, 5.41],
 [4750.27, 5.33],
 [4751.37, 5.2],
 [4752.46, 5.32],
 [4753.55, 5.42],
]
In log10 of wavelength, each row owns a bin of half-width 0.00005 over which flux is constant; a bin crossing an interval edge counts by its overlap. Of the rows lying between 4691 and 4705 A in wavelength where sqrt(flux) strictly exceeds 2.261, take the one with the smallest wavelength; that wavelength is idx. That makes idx 4691.57 A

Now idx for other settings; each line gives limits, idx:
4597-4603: 4597.47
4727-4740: 4731.71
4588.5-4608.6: 4595.35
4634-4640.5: 4637.87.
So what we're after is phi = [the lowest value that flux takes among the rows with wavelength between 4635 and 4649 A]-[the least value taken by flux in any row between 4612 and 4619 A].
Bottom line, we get -0.1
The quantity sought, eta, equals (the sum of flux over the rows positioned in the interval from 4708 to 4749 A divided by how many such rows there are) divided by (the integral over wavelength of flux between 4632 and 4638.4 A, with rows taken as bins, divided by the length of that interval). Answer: 1.017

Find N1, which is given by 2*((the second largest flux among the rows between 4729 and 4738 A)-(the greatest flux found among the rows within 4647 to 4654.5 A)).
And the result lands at 0.32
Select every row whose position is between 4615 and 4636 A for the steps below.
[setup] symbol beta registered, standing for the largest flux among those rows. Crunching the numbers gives 5.62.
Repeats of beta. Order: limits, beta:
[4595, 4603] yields 6.19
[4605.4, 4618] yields 5.58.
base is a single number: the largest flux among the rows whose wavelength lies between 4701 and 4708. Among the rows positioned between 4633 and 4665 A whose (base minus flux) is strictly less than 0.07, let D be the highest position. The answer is 4642.14 A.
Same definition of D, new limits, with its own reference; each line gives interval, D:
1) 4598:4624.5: 4624.01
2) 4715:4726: 4725.18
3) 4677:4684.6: 4678.63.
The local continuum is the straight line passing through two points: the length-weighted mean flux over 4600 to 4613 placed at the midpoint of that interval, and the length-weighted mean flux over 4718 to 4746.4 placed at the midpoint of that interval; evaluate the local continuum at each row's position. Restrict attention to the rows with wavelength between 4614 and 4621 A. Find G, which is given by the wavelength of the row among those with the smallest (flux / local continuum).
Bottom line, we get 4617.62 A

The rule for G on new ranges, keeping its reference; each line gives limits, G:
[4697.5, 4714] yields 4698.06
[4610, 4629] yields 4617.62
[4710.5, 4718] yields 4713.23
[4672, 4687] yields 4672.17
